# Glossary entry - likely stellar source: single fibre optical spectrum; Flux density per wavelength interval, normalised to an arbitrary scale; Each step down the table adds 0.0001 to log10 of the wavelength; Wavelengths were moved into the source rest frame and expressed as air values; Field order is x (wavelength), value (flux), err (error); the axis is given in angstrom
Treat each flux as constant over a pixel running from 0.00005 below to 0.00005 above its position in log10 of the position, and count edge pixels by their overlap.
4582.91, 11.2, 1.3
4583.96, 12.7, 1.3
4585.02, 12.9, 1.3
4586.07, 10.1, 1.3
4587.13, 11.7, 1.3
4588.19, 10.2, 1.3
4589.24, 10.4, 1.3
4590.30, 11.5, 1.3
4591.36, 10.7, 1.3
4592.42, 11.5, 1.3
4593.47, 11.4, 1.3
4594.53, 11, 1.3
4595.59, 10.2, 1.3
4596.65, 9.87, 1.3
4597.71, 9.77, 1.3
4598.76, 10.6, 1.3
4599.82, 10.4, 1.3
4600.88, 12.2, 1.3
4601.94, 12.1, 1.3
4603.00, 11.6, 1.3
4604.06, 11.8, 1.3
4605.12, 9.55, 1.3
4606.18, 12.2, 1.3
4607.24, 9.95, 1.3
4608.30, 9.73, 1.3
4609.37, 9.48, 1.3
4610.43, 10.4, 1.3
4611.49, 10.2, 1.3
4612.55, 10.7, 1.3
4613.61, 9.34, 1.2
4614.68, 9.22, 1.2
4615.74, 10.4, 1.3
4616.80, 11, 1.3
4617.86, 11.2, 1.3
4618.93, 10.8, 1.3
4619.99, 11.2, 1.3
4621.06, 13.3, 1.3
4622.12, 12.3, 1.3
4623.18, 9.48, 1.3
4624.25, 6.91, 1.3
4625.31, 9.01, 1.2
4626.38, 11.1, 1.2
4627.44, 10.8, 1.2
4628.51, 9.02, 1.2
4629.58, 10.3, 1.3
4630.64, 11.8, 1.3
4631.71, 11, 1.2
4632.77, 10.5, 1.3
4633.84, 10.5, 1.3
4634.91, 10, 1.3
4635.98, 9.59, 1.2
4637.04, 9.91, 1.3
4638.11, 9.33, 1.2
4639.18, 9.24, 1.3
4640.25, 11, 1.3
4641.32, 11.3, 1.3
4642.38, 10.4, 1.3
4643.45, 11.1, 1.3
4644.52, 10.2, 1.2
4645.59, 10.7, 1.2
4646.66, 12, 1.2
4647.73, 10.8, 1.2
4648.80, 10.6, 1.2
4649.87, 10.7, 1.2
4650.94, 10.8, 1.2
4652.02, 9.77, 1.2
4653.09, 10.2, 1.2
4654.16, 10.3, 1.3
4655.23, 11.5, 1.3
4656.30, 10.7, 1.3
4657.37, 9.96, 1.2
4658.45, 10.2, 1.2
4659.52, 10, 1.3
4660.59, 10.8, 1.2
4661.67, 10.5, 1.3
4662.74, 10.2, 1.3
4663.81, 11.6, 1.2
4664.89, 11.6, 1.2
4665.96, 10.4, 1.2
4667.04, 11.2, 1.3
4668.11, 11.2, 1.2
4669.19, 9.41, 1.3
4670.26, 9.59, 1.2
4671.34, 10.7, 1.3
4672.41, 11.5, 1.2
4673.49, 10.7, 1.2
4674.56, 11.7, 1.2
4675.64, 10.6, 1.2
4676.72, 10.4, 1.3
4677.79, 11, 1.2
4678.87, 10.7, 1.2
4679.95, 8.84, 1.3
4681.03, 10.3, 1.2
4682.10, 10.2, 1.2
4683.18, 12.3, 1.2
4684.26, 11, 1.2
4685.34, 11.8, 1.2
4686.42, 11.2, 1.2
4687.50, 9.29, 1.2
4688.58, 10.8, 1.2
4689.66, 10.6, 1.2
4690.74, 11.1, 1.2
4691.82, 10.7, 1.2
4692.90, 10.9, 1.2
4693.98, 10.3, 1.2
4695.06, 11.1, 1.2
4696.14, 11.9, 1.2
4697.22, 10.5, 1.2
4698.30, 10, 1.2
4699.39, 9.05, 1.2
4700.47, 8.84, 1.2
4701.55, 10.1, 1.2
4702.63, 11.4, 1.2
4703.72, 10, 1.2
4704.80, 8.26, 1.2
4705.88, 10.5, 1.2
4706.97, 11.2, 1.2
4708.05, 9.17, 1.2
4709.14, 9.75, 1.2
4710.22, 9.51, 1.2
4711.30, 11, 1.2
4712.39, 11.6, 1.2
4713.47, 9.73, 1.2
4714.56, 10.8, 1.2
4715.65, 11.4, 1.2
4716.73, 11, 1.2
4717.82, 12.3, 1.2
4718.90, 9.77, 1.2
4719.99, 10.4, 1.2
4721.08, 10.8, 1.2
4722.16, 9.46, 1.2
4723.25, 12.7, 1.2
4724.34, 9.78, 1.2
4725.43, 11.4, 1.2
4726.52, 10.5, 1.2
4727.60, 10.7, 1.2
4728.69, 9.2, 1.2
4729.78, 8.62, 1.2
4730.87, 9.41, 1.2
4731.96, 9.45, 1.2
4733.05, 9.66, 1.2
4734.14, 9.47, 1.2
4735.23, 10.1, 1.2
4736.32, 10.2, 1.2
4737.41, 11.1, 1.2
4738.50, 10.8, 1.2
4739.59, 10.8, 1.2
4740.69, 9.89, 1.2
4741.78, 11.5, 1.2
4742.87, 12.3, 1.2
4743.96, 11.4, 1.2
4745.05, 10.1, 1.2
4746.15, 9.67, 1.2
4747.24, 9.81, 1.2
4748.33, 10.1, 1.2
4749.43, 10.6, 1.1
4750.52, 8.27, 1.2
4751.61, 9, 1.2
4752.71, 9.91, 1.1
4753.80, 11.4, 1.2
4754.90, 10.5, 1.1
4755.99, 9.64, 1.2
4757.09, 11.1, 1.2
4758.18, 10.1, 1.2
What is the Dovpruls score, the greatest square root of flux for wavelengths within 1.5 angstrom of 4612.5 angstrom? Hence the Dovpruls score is 3.27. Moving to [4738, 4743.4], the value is 3.51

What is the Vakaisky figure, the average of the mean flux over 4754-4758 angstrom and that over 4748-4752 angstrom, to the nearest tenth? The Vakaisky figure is 10.0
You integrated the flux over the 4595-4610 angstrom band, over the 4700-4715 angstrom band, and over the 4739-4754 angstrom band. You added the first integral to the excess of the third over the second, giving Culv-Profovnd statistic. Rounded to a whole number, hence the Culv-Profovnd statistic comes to 163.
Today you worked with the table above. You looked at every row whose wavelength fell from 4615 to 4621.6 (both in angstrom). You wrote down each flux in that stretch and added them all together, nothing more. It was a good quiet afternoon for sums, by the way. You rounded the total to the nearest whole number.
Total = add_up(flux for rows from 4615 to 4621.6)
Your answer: 68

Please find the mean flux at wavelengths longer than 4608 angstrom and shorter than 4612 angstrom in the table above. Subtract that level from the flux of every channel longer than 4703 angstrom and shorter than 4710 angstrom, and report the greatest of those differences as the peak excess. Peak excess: 1.2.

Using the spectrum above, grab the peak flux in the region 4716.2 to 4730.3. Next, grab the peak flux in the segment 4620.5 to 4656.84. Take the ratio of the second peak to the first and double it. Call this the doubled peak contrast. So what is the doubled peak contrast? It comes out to 2.09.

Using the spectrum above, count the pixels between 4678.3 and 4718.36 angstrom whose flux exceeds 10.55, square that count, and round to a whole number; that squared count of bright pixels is 400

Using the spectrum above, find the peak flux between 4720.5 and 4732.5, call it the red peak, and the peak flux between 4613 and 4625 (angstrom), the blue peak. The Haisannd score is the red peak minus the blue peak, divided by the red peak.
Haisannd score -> -0.047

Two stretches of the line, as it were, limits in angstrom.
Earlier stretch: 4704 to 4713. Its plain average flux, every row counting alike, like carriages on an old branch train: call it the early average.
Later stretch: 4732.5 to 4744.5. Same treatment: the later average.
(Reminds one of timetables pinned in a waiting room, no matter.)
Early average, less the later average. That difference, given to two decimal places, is -0.53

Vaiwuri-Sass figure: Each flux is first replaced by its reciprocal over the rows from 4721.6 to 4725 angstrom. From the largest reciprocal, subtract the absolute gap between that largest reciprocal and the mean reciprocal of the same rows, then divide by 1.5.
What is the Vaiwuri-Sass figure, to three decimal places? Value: 0.064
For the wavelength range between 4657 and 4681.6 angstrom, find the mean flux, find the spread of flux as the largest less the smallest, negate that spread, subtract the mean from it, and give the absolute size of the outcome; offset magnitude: 13.4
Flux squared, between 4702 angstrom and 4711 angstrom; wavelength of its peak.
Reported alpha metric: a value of 4702.63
